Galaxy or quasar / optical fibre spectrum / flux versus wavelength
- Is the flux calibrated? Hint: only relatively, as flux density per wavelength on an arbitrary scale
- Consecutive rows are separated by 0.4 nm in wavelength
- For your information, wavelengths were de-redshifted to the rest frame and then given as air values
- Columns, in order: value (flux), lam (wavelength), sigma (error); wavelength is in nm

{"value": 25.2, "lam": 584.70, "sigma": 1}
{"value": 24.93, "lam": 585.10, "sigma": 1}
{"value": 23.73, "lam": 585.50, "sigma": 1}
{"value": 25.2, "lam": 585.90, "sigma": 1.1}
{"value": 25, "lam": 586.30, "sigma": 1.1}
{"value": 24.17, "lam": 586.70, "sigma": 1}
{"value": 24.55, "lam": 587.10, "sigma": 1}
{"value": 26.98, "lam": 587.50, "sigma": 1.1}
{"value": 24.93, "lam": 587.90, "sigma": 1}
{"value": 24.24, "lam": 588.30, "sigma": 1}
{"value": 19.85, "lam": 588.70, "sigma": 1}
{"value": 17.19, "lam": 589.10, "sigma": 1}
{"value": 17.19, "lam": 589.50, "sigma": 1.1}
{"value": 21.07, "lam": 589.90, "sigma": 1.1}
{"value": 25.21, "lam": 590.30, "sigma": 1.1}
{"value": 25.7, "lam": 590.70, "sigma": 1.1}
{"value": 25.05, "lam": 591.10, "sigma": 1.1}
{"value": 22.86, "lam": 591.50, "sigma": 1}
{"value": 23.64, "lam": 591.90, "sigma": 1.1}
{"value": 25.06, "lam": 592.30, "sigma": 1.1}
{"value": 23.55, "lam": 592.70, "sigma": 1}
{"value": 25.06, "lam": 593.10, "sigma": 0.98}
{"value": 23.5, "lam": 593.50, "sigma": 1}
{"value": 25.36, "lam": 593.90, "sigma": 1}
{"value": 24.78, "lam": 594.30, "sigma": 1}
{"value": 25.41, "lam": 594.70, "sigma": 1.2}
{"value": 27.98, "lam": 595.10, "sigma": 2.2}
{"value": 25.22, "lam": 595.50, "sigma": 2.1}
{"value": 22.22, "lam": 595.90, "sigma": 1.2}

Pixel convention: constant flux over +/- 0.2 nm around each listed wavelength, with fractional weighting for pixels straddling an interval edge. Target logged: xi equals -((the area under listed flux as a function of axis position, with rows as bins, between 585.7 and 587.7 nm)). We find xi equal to -50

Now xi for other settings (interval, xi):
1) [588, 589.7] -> -34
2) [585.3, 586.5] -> -30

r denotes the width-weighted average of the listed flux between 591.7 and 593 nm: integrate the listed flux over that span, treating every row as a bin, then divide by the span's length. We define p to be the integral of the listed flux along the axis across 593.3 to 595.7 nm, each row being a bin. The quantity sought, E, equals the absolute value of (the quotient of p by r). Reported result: 2.5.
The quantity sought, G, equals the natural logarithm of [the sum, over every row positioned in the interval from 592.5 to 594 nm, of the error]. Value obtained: 1.38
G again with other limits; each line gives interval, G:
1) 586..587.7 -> 1.44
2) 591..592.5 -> 1.46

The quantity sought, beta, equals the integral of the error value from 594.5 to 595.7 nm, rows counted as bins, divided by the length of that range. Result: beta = 1.83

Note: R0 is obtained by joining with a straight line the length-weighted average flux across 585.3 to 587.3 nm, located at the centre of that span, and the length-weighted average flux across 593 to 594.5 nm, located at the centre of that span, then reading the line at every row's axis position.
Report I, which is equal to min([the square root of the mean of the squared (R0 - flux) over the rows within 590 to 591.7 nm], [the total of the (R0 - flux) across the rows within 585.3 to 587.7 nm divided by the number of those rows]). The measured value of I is -0.4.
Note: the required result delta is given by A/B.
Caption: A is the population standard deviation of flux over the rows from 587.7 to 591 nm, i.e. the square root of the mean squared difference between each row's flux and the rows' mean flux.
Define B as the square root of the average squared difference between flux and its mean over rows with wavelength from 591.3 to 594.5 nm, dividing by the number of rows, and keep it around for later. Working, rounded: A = 3.3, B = 0.9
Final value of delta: 3.8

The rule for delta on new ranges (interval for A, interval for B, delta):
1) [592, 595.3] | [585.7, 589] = 0.7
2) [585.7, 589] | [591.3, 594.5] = 2.2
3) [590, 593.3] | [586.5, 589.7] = 0.3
